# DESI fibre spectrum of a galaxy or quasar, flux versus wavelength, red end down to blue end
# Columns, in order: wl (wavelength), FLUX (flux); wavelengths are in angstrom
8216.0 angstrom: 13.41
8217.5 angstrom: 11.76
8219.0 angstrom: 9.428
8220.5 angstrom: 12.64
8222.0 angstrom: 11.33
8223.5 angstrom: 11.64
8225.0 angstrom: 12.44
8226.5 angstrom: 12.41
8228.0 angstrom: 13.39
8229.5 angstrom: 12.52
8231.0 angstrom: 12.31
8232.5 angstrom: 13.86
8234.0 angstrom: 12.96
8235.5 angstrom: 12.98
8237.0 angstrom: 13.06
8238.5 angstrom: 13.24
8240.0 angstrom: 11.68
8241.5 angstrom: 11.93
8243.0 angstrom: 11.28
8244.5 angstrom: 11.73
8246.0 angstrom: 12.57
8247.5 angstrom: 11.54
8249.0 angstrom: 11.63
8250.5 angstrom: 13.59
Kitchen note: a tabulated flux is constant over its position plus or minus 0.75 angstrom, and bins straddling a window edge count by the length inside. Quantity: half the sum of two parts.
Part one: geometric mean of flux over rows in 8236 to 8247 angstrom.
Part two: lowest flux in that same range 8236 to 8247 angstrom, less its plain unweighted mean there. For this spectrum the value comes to 5.63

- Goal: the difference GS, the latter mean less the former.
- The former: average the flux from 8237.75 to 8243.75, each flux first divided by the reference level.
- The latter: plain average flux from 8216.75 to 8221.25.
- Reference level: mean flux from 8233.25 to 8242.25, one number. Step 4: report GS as 10.3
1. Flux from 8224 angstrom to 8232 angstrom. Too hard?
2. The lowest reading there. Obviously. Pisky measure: 12.31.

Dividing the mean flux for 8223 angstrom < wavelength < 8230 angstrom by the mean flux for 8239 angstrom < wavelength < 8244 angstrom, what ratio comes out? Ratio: 1.07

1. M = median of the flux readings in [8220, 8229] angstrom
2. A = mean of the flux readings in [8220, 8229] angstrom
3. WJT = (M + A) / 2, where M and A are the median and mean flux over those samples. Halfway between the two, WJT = 12.4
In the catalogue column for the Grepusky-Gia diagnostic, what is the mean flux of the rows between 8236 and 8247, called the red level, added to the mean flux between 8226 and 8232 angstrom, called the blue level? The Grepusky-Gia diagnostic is 24.9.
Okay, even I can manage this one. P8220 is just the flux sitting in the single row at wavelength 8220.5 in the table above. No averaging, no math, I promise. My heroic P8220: 12.64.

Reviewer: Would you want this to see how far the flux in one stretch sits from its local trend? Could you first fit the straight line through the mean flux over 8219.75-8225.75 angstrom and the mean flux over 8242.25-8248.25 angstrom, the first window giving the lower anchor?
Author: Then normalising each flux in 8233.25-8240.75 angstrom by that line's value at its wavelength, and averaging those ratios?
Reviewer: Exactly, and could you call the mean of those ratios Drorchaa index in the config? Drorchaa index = 1.08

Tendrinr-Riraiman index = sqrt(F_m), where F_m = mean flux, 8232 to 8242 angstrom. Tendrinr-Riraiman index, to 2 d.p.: 3.58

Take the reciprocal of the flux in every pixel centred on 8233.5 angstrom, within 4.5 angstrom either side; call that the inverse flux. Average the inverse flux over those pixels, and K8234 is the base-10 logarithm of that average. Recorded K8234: -1.11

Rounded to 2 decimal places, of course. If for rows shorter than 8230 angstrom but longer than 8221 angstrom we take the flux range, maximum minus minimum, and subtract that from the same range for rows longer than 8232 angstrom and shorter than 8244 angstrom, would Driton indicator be 0.52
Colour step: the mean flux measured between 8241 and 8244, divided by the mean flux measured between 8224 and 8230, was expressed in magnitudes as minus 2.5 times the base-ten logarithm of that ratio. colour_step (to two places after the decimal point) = 0.10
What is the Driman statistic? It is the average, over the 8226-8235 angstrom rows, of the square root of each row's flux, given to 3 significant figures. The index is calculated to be 3.59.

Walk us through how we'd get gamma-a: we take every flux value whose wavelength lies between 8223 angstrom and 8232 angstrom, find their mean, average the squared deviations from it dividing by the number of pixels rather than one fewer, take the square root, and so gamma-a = 0.511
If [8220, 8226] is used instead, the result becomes 0.543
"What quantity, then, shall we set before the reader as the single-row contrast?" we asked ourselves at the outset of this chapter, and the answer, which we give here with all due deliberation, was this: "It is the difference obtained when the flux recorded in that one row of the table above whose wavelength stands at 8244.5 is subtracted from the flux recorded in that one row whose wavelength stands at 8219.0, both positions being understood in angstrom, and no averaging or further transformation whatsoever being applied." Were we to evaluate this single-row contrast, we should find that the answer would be -2.3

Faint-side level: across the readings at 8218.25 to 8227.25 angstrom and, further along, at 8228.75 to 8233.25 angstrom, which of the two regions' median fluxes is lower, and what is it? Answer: 12.0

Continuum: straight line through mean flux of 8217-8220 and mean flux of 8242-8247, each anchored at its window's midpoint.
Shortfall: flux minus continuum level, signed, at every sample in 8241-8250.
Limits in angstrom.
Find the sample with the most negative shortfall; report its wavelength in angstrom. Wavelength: 8243.0 angstrom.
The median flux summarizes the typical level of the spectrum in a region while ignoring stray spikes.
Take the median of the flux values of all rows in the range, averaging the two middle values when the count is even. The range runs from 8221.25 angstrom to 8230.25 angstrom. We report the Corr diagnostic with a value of 12.4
